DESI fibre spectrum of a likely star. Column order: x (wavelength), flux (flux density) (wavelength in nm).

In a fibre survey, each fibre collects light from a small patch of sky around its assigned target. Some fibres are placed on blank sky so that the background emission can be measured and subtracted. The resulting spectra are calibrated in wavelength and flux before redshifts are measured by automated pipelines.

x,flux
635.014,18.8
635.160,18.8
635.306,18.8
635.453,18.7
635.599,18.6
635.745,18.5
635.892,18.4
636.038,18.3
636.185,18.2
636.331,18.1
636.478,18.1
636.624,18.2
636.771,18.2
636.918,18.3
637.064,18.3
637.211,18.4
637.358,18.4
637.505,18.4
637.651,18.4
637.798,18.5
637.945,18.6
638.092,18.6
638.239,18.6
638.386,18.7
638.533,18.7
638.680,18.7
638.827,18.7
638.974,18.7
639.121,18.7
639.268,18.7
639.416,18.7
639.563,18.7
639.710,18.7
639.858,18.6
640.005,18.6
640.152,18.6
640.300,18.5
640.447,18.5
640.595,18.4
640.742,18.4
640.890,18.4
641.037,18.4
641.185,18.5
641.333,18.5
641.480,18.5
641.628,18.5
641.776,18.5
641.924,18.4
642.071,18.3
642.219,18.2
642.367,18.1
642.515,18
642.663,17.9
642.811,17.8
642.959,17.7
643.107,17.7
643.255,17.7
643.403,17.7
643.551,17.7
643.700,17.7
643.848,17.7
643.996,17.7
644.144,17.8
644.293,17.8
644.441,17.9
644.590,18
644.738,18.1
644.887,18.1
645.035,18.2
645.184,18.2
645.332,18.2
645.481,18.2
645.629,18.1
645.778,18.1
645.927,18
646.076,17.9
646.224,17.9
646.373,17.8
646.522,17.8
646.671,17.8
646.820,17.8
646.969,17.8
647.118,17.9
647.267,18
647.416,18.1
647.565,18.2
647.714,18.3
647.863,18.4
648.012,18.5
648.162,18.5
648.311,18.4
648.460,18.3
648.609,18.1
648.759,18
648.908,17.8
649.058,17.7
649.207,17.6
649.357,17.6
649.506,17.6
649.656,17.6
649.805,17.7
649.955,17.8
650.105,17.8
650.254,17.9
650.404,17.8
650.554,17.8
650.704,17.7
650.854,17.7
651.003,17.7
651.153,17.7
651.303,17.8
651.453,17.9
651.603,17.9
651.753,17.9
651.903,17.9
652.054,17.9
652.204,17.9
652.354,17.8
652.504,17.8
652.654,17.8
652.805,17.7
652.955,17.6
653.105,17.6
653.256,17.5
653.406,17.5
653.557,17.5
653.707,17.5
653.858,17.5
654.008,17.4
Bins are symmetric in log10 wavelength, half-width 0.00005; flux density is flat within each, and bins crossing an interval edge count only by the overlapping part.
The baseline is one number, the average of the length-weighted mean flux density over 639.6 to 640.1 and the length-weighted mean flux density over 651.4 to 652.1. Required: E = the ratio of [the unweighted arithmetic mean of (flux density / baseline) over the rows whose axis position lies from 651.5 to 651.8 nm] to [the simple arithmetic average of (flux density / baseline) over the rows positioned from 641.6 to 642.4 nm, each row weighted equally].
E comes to 0.98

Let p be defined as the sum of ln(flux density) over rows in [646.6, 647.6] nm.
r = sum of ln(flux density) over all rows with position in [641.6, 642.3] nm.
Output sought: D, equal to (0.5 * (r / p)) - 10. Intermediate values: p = 20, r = 15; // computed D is -9.6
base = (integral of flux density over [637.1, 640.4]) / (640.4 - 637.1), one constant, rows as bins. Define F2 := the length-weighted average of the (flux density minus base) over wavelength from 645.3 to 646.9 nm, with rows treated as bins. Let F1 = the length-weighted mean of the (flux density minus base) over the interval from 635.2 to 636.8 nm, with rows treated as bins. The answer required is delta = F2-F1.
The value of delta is -0.4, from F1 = -0.21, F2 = -0.6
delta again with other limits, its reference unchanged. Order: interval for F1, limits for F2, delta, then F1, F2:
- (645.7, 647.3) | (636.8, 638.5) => 0.6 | -0.71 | -0.1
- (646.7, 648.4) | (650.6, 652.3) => -0.3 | -0.43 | -0.8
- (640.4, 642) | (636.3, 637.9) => -0.1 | -0.14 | -0.3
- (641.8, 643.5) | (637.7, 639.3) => 0.7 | -0.63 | 0.1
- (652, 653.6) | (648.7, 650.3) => 0.0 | -0.90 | -0.9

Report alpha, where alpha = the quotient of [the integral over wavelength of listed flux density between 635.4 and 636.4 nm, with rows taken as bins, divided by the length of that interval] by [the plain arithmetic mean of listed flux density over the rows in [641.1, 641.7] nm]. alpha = 0.99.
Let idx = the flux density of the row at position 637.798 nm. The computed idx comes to 18.5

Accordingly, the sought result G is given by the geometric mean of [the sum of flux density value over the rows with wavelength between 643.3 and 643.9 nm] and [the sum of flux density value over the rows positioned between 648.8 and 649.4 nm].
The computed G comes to 70.7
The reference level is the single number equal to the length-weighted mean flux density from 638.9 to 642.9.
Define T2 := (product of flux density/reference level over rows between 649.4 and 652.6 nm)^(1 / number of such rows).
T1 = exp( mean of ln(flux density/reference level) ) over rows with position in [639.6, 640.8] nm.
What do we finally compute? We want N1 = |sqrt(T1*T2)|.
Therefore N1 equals 0.985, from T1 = 1.01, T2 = 0.97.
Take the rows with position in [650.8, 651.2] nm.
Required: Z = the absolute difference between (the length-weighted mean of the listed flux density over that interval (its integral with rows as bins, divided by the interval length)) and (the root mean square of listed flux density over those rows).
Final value 0.035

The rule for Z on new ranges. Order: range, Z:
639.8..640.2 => 0.034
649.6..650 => 0.008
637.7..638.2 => 0.022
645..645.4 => 0.005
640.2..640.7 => 0.002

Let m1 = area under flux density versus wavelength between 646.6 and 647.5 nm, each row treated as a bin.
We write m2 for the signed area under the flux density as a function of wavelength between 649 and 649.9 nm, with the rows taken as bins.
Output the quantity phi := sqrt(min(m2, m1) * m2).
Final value 16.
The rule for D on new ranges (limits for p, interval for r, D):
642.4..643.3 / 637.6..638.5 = -9.5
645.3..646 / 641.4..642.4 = -9.3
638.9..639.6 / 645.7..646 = -9.8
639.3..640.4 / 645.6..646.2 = -9.7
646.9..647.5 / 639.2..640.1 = -9.2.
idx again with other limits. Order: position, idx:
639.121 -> 18.7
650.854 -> 17.7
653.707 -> 17.5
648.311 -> 18.4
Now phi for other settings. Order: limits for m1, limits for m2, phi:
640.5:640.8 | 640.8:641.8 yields 10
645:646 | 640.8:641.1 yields 6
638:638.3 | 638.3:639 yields 9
